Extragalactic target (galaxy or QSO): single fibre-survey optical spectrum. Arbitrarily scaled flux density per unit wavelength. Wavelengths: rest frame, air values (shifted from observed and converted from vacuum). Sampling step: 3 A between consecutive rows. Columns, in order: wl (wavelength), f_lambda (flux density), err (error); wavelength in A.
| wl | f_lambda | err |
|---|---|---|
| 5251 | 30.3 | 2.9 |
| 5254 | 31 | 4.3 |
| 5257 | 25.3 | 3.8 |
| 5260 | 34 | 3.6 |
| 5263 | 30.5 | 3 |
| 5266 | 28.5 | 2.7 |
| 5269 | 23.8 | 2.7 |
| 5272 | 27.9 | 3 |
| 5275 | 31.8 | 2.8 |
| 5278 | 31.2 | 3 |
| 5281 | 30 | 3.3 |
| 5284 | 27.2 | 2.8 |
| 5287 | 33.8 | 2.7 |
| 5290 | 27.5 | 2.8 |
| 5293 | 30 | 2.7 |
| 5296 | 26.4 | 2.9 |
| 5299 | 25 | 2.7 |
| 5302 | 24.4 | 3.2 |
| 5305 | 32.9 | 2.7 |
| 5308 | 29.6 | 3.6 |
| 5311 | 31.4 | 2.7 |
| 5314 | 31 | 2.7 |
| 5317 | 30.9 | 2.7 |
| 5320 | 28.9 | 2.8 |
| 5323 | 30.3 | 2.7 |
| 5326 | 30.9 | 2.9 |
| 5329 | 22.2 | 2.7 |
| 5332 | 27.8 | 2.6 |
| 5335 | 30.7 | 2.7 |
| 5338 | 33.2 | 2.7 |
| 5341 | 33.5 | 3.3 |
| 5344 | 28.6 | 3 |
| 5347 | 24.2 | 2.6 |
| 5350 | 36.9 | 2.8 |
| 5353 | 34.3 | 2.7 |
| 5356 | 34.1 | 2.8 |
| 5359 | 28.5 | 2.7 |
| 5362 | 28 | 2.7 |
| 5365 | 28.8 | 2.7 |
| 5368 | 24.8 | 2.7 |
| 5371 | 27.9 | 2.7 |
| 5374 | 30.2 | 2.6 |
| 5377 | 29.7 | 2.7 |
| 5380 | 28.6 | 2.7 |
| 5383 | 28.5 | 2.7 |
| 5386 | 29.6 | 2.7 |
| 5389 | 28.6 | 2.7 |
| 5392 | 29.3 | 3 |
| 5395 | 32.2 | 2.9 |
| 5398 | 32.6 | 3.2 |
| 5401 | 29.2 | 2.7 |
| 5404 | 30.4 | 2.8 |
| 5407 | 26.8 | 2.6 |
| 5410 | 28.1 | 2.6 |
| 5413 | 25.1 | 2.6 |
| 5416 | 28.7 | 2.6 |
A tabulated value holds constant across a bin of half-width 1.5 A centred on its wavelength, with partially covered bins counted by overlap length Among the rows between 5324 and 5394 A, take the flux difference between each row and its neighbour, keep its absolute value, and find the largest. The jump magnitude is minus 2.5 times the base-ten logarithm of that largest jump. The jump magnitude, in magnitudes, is -2.8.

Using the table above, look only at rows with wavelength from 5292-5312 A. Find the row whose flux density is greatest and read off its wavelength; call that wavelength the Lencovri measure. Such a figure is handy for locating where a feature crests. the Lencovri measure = 5305 A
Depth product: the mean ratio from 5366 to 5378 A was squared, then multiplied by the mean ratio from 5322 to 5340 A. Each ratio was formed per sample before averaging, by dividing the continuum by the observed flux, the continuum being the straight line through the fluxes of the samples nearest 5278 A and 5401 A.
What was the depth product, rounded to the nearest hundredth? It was 1.19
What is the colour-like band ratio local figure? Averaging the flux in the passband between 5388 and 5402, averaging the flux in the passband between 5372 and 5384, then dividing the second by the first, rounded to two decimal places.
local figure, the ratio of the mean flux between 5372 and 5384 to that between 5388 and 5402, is 0.96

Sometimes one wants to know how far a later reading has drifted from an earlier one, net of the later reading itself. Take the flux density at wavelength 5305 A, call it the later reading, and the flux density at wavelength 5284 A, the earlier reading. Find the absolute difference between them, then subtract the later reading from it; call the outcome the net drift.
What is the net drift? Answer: -27.2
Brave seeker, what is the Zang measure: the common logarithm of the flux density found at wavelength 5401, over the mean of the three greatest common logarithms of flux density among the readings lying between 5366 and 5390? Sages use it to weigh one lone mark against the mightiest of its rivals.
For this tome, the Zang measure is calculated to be 0.99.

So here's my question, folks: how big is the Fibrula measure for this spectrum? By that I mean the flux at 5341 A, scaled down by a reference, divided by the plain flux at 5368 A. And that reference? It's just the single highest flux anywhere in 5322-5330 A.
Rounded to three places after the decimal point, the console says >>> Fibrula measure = 0.044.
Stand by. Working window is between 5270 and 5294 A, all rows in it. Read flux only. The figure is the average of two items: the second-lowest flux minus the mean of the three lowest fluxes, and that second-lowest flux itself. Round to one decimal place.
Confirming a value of 13.7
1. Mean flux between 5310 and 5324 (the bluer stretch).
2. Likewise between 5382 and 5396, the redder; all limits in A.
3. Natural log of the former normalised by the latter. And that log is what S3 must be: 0.029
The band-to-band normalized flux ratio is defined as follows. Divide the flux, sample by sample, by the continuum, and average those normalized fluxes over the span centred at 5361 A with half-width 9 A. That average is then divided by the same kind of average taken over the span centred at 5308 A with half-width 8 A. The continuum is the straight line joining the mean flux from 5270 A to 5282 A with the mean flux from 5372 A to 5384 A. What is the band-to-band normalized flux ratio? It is 1.01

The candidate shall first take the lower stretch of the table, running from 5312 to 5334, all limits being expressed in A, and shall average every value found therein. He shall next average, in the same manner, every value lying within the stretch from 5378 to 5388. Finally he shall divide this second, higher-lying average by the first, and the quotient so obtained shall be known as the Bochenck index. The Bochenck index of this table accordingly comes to 1.00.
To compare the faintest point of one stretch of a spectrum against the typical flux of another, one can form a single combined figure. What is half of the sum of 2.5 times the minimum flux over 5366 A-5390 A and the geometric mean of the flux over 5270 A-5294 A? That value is 46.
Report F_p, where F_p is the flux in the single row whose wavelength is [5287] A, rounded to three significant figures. 33.8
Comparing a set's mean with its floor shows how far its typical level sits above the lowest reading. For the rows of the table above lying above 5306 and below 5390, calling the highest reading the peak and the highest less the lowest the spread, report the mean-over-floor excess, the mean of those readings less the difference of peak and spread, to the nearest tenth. 7.5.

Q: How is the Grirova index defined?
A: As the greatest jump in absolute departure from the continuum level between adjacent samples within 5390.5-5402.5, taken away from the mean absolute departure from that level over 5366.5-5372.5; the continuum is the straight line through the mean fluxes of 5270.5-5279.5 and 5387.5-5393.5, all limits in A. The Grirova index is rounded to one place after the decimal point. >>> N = -0.5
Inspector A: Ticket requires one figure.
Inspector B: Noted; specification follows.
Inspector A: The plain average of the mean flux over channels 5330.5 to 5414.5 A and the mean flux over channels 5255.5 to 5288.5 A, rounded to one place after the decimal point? 29.6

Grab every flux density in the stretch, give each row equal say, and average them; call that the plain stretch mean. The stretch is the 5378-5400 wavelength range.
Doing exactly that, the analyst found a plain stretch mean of 29.9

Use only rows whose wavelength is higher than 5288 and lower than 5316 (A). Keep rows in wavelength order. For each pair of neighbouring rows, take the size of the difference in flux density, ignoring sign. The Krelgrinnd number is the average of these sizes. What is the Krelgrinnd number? 2.8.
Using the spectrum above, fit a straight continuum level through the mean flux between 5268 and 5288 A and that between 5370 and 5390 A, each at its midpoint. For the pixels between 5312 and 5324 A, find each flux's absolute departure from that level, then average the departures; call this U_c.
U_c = 1.2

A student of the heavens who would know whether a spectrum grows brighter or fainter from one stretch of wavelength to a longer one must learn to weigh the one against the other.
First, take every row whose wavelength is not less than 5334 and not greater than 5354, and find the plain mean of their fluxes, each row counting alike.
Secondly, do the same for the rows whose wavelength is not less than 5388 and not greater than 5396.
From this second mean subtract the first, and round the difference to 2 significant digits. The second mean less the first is -1.6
